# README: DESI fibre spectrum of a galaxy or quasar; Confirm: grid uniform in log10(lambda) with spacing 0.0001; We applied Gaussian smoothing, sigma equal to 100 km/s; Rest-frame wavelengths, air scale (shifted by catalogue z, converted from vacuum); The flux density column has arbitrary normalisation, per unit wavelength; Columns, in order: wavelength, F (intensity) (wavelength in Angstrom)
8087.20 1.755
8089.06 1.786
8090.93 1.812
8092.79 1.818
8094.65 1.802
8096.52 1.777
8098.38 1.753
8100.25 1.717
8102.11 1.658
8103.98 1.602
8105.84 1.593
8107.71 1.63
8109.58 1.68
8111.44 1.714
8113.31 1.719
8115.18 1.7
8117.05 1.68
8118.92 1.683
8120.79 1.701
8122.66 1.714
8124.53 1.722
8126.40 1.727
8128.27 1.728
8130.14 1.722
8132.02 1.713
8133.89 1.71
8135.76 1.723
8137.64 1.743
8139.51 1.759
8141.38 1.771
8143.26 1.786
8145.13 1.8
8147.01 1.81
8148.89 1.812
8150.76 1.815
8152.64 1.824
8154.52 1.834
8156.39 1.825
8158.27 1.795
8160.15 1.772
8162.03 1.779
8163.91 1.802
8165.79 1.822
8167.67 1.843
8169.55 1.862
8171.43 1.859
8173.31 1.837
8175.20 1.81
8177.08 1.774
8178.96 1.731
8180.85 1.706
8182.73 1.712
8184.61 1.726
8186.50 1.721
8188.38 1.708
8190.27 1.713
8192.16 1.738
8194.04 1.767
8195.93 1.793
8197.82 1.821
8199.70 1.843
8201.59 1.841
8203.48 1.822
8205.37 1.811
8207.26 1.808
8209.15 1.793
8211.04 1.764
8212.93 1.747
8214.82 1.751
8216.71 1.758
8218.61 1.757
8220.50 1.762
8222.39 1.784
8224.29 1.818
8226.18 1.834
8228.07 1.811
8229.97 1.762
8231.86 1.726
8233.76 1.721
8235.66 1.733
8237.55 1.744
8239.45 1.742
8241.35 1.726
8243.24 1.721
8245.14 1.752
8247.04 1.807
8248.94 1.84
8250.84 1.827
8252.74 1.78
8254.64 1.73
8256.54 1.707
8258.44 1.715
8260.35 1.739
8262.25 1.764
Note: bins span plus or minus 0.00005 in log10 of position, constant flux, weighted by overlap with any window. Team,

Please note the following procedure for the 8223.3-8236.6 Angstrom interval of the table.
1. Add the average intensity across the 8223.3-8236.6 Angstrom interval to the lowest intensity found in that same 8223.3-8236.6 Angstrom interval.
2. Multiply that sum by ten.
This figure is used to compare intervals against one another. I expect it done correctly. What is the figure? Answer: 34.9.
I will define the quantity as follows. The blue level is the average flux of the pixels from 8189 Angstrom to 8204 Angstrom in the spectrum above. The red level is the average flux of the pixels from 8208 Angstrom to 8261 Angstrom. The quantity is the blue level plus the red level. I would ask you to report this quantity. 3.55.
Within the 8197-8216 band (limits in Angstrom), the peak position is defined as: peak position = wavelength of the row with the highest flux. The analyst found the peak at 8199.70 Angstrom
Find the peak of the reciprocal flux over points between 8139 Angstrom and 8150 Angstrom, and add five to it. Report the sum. 5.569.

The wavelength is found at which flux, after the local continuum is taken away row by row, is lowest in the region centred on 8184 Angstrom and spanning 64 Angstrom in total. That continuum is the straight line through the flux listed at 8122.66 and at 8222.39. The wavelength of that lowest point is 8188.38 Angstrom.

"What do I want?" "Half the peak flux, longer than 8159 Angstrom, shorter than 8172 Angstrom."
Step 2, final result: 0.931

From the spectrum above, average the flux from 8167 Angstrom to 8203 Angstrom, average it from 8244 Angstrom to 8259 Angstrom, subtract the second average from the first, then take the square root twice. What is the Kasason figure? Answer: 0.31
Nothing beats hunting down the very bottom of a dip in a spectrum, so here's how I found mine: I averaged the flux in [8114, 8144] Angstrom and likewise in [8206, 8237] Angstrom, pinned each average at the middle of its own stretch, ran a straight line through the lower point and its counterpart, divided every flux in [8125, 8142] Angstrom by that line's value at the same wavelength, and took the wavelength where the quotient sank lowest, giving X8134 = 8133.89 Angstrom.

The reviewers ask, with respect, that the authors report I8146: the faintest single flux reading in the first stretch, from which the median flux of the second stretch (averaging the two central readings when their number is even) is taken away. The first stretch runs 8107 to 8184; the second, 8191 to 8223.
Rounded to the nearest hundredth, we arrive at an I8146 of -0.15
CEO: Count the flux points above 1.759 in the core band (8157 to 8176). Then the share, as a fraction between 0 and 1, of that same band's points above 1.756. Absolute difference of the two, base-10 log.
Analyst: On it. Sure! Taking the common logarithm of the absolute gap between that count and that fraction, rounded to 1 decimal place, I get 1.0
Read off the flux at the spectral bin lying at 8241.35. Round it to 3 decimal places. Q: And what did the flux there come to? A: 1.726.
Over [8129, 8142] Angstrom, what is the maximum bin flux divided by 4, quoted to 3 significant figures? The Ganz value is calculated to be 0.443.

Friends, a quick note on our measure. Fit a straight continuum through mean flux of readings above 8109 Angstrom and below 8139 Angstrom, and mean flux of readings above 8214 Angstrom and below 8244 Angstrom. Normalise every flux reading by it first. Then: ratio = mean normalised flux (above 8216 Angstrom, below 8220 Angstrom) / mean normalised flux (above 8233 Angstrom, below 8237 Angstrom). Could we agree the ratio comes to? 1.02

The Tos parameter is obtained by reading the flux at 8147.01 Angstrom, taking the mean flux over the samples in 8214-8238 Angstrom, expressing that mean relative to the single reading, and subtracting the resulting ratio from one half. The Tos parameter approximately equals -0.48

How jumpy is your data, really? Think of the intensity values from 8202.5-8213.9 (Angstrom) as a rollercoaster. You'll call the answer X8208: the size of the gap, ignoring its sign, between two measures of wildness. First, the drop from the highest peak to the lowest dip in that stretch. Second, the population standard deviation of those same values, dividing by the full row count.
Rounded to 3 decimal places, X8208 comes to 0.048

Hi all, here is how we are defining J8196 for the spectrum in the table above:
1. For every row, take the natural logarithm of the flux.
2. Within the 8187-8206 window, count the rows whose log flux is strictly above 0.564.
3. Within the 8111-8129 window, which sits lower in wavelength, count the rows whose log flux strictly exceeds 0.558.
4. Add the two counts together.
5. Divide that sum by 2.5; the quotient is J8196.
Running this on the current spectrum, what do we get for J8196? 2.8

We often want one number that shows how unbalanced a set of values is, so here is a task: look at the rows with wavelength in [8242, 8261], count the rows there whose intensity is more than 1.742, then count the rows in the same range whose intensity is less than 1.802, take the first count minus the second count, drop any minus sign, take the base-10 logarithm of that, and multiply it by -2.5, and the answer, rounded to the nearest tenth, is -0.8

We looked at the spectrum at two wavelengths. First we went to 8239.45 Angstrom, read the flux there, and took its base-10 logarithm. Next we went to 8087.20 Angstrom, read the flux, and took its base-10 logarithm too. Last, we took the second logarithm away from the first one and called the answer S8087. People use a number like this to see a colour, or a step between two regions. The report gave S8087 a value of -0.003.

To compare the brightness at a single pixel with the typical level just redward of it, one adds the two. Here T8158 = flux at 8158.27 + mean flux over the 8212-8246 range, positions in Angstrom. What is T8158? 3.55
